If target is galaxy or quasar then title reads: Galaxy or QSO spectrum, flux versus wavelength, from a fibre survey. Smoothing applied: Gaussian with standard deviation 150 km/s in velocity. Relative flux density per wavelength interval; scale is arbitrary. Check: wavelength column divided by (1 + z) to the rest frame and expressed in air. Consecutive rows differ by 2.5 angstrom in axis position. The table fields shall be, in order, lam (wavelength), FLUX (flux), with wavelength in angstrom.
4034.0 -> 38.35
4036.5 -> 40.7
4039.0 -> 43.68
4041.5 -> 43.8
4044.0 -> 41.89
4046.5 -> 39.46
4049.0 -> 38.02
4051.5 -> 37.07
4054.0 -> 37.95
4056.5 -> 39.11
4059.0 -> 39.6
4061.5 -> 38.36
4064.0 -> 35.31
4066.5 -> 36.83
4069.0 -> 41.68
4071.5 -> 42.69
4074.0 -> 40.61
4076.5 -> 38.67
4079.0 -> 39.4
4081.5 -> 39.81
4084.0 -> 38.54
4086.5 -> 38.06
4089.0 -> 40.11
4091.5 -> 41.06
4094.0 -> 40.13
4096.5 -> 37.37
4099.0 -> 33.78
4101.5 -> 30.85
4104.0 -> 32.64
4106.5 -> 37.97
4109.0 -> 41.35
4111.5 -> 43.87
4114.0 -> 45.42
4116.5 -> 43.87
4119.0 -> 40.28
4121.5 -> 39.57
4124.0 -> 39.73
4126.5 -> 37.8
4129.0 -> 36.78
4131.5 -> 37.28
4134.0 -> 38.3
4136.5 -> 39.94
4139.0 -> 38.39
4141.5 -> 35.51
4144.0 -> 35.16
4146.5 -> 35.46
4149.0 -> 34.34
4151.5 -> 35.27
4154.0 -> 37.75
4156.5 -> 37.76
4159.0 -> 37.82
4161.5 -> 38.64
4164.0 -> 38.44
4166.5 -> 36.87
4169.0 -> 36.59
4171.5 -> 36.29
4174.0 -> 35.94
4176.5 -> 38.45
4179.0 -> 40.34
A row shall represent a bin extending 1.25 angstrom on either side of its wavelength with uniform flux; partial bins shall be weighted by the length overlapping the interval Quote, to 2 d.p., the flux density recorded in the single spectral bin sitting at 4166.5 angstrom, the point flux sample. 36.87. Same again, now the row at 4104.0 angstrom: 32.64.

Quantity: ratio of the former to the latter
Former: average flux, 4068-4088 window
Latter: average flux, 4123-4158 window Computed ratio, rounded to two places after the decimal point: 1.08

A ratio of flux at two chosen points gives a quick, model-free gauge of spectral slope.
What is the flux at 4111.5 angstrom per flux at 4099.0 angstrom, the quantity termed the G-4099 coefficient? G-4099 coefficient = 1.30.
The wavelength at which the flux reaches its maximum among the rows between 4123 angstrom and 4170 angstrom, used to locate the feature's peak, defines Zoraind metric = 4136.5 angstrom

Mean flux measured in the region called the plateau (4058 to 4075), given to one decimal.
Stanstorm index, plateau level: 39.3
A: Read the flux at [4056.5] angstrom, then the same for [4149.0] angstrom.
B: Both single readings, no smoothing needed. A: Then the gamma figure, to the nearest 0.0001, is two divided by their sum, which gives 0.0272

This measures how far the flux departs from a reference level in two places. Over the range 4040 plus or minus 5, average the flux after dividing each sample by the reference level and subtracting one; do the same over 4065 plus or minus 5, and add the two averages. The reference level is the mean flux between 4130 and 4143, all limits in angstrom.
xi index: 0.13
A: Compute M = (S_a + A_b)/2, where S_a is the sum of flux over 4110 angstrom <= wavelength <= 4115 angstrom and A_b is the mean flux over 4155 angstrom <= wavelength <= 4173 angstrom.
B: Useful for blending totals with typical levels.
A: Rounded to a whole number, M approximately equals 63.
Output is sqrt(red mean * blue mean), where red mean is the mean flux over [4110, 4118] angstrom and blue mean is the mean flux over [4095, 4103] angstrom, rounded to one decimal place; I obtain 38.8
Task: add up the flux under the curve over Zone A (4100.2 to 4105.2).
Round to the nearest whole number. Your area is 159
